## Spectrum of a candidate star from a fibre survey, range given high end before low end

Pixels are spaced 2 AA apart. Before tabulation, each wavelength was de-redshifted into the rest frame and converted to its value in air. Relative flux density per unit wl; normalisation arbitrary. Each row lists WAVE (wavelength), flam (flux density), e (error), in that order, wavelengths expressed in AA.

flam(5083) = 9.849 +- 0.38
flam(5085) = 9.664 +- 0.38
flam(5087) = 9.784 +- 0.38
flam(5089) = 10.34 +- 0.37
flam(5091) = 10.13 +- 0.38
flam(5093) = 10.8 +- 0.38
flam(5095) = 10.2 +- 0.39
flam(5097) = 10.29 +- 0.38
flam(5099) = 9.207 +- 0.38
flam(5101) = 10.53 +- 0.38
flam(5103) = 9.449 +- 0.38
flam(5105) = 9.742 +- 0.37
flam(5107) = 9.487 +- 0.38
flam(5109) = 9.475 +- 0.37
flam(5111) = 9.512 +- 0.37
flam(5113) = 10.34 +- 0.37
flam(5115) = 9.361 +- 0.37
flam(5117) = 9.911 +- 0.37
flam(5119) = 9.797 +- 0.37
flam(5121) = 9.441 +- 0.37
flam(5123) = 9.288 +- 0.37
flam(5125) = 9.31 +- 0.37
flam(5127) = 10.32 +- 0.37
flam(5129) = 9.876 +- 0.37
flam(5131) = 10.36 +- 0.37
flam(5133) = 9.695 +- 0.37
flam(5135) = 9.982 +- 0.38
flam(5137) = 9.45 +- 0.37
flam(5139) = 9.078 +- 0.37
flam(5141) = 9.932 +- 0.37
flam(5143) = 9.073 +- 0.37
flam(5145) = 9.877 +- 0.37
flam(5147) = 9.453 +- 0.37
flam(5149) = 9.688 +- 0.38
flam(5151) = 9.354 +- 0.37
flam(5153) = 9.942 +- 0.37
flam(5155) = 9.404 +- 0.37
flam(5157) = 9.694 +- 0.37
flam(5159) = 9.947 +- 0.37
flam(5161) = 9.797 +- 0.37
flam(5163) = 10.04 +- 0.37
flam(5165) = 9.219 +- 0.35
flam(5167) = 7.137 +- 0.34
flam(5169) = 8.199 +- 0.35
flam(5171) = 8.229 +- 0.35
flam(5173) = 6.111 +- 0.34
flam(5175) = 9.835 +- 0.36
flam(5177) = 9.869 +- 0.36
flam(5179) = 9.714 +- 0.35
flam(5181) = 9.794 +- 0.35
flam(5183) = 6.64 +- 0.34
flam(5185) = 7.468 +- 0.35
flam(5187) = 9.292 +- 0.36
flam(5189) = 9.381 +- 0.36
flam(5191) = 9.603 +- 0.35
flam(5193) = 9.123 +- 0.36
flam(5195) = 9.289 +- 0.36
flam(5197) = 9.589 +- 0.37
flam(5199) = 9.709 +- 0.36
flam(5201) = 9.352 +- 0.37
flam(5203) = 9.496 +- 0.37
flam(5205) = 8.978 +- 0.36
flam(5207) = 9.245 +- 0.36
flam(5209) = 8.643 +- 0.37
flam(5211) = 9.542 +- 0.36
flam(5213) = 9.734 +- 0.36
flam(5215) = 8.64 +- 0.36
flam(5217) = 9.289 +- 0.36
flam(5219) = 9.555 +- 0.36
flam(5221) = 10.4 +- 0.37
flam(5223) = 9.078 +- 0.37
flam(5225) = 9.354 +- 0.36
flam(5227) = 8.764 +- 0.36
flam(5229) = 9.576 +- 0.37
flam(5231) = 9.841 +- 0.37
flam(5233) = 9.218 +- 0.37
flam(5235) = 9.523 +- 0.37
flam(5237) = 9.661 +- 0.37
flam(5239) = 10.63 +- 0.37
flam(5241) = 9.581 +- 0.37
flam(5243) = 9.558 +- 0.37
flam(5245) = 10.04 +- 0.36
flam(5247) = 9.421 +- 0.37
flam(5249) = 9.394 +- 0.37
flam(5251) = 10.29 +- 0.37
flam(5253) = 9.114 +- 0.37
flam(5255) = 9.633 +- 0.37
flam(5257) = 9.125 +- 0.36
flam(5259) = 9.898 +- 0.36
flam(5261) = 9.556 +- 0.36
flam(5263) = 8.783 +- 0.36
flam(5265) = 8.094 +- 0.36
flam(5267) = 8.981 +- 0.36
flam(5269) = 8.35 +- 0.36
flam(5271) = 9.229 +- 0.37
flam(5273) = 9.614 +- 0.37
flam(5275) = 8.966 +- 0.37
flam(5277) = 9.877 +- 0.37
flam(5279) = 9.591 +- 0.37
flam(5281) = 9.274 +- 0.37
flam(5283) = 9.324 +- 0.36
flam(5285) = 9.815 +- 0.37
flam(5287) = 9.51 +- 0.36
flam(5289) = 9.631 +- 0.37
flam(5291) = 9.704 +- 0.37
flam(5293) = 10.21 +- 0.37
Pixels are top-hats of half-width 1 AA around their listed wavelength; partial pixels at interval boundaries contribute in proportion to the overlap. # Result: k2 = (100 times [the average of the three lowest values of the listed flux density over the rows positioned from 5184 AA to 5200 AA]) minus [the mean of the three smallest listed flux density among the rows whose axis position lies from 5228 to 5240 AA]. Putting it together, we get 853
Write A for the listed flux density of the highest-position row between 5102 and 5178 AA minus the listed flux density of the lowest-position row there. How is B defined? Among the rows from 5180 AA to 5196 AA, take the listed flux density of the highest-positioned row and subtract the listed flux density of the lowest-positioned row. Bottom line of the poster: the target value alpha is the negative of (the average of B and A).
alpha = 0.0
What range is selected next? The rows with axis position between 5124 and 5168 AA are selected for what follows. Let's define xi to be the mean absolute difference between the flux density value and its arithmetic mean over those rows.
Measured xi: 0.43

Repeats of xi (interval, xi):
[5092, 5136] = 0.39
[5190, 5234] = 0.31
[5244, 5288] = 0.39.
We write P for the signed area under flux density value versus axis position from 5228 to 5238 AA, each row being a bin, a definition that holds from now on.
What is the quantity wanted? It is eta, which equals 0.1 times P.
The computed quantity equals 9.56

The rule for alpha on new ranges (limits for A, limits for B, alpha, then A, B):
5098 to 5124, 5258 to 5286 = 0.0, 0.1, -0.1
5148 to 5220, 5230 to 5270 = 0.8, -0.1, -1.5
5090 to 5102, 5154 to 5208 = -0.1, 0.4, -0.2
